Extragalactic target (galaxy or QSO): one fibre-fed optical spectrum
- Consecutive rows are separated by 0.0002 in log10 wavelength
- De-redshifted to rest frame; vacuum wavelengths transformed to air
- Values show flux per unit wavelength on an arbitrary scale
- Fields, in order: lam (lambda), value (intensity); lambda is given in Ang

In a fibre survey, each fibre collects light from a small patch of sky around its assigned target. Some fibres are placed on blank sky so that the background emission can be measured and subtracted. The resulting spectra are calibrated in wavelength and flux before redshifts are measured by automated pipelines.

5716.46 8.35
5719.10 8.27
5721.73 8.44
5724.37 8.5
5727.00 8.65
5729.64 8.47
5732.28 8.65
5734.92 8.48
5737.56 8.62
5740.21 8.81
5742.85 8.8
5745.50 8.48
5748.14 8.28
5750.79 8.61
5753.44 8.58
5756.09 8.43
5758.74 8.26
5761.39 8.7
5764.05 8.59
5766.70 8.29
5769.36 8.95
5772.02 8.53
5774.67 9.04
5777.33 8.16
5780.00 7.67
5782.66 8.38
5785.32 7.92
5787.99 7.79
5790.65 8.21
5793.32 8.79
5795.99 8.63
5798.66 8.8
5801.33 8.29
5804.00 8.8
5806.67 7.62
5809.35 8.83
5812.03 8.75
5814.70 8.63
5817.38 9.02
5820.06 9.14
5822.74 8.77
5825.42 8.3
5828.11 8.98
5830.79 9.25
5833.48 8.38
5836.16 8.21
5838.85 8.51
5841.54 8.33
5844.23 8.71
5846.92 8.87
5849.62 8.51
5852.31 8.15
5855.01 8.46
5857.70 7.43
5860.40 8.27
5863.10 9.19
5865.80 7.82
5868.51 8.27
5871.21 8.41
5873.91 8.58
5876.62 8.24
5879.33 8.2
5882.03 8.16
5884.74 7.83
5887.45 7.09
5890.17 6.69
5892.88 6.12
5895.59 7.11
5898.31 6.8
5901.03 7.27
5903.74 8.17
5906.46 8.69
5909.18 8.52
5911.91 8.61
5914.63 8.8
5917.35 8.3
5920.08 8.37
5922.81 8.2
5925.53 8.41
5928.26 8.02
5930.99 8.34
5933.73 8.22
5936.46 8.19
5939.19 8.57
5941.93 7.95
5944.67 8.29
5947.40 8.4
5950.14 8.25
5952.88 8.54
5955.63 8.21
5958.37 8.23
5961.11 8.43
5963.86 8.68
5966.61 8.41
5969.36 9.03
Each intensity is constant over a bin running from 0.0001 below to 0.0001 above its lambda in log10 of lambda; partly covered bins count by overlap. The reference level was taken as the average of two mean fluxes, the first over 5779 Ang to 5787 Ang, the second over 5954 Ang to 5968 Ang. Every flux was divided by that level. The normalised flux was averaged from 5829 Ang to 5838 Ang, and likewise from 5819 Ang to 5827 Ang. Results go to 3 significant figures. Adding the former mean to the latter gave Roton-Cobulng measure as 2.12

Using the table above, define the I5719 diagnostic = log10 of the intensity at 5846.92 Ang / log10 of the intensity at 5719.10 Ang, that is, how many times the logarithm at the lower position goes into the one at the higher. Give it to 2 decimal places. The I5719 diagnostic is 1.03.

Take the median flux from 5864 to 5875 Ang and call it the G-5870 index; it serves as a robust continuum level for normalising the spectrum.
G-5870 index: 8.3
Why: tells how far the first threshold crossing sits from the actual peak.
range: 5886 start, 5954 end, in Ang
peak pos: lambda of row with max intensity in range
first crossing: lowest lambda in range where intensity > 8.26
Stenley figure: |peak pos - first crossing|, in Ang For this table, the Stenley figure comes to 8.2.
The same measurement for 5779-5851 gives 48.1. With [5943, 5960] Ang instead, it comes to 8.2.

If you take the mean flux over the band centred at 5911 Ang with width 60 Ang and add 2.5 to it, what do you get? 10.4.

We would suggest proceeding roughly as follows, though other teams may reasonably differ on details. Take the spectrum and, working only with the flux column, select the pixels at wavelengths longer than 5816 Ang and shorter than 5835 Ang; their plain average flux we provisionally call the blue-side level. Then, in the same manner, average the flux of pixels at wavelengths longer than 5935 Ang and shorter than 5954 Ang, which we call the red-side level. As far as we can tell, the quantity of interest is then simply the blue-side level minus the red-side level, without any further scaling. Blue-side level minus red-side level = 0.5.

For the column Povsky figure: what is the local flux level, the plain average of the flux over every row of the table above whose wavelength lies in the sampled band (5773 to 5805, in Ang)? 8.37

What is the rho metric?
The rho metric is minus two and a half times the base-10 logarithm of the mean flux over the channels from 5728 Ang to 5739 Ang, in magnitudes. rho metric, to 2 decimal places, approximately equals -2.33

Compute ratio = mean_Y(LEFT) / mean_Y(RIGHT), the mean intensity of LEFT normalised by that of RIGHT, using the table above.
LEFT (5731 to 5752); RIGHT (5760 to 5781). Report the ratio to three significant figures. 1.01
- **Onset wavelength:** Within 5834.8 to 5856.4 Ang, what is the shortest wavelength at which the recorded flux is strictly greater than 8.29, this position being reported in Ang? 5838.85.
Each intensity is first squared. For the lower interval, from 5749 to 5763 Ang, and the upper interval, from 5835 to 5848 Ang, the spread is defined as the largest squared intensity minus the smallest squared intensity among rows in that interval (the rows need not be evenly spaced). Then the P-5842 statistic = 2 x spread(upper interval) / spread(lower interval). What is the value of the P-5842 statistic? 3.0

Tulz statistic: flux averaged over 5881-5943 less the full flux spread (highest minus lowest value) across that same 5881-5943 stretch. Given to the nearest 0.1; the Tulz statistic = 5.3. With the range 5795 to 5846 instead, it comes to 7.0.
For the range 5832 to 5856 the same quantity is 7.7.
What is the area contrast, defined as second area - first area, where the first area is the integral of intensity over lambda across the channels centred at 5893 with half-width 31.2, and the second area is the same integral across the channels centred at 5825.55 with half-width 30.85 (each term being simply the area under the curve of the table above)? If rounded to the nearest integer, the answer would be 33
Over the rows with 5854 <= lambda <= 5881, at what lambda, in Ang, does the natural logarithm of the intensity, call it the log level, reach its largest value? 5863.10 Ang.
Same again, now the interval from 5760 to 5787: 5774.67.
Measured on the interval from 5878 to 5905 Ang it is 5879.33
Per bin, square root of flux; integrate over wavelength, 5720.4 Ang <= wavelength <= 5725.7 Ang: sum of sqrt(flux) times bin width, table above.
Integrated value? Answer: 15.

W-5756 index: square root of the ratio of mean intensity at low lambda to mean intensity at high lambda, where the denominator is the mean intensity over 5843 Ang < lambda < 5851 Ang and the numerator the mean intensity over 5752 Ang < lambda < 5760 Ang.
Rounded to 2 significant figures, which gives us 0.98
